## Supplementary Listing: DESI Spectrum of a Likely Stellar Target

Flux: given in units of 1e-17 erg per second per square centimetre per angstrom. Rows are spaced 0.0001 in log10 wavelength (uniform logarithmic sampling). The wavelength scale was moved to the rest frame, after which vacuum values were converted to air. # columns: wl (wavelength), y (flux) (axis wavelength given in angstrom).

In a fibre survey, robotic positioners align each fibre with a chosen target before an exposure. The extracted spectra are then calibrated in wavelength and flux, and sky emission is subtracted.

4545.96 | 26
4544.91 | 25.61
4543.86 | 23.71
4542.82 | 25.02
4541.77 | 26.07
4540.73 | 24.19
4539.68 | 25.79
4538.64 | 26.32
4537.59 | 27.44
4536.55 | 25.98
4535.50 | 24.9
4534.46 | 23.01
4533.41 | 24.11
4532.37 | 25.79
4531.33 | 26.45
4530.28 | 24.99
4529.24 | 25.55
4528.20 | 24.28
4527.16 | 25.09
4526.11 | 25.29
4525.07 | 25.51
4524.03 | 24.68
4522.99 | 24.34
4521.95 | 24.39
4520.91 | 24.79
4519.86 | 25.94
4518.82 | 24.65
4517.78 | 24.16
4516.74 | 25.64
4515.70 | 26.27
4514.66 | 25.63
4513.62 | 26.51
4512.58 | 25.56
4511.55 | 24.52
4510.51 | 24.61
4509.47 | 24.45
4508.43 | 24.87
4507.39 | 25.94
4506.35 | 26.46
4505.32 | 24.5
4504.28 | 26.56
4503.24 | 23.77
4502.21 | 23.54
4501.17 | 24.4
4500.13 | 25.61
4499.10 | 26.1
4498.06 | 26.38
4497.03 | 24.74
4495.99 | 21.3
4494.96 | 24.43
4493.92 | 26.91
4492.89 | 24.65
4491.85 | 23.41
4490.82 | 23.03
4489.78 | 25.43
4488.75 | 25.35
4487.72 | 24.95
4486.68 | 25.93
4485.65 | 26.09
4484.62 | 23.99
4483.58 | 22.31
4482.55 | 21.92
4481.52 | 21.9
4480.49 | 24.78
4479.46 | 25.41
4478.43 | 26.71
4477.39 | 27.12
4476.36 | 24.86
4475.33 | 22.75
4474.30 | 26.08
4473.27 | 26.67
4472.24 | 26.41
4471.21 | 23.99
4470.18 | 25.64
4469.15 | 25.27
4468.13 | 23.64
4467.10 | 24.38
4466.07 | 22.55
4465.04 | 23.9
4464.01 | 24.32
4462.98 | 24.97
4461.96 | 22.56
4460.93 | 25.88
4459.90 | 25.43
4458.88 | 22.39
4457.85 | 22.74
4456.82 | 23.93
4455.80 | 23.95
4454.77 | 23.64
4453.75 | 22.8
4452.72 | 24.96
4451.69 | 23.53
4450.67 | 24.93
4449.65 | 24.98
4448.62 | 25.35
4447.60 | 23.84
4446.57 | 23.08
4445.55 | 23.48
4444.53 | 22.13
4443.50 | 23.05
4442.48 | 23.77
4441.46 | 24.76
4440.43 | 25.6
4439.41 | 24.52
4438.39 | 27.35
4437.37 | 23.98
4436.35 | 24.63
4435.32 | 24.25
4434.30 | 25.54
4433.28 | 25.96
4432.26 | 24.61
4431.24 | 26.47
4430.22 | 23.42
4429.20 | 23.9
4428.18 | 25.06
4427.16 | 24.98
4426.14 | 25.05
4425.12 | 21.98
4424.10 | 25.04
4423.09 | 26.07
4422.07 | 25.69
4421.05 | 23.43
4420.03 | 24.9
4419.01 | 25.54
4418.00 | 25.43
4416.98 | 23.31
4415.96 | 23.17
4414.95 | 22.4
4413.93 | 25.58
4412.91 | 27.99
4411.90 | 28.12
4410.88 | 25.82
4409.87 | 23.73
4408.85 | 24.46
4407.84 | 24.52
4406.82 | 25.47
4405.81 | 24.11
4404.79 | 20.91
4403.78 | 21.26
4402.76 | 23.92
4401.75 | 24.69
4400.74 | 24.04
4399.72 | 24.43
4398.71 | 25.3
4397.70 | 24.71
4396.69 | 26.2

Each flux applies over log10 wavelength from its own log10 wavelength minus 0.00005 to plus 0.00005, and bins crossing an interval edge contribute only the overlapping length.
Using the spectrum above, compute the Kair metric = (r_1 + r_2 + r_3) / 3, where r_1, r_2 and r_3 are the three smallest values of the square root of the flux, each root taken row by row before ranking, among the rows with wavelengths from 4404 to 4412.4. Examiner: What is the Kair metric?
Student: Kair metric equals 4.78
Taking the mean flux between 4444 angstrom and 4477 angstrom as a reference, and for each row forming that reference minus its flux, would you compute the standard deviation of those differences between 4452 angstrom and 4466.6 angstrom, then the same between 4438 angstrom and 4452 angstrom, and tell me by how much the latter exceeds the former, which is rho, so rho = 0.17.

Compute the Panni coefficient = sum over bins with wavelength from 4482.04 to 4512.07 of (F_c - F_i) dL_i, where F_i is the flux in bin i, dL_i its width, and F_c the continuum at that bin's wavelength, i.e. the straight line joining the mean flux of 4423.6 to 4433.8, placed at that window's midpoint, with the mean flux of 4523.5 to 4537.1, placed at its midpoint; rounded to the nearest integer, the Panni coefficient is 7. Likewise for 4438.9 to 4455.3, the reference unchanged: 11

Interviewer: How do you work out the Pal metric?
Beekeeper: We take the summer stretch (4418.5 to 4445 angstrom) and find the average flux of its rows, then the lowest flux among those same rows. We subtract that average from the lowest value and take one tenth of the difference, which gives -0.27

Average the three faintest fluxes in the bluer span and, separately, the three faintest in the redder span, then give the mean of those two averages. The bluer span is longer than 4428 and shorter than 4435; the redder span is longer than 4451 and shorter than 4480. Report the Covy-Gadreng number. 23.2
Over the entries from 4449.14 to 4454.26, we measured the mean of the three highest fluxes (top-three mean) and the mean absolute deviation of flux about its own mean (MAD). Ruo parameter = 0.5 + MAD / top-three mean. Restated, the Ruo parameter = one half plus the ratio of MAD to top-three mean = 0.534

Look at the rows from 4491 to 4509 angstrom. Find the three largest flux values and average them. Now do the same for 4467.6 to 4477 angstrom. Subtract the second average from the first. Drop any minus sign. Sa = 0.26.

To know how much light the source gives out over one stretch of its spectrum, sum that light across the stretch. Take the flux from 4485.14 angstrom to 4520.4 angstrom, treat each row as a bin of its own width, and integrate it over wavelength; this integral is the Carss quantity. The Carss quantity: 884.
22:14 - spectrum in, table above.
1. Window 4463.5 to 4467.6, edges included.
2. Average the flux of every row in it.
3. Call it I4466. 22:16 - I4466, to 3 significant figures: 23.8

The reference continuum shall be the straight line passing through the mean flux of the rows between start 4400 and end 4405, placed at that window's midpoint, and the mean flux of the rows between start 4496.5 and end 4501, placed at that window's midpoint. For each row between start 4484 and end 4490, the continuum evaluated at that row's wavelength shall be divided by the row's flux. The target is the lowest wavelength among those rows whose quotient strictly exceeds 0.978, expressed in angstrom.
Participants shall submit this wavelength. 4484.62 angstrom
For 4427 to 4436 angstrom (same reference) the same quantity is 4429.20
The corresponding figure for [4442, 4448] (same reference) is 4442.48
